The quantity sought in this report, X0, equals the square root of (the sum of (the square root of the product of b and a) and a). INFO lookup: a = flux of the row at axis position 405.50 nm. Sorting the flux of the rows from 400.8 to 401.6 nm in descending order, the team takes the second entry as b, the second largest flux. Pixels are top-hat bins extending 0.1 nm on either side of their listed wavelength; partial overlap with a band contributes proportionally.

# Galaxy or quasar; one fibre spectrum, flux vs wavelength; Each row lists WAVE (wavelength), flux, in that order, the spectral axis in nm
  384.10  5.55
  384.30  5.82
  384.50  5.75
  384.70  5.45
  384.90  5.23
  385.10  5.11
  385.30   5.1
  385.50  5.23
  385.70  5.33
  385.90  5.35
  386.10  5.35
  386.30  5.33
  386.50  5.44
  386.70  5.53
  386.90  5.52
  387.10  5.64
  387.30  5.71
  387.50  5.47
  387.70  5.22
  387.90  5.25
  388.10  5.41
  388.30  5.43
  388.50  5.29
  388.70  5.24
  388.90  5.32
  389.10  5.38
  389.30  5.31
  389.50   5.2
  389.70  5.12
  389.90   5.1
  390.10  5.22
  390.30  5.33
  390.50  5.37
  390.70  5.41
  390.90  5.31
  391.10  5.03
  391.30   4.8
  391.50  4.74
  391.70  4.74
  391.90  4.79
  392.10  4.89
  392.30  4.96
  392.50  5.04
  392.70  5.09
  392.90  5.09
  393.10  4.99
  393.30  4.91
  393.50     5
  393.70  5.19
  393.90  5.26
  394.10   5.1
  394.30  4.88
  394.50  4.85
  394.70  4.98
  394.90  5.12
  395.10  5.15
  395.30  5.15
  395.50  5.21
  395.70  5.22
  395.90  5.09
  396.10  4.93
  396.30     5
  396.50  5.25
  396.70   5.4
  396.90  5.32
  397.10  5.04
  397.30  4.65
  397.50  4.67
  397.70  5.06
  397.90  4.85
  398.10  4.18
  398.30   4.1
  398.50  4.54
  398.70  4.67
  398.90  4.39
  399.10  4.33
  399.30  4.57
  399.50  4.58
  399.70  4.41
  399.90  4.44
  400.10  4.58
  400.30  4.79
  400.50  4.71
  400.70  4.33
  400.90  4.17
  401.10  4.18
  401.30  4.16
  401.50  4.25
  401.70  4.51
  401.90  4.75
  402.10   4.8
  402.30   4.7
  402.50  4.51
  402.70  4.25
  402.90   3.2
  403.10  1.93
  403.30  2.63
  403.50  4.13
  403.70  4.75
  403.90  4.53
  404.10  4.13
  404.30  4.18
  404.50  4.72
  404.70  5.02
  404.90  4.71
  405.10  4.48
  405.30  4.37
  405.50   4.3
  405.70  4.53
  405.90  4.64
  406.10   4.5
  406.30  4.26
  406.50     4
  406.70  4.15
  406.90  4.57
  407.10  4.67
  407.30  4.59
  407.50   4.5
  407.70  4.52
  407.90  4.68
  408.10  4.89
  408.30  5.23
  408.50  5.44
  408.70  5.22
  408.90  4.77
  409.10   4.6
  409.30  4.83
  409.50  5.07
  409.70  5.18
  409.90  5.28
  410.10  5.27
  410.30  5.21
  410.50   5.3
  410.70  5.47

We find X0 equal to 2.92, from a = 4.3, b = 4.18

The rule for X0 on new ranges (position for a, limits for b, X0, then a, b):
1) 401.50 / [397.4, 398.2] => 2.96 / 4.25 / 4.85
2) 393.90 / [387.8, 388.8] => 3.25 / 5.26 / 5.41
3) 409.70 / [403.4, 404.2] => 3.17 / 5.18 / 4.53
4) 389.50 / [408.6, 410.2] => 3.23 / 5.2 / 5.27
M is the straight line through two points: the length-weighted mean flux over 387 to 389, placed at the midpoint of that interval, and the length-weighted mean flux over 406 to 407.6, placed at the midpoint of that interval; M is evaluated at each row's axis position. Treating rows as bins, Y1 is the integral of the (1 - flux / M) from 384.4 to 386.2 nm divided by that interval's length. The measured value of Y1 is 0.039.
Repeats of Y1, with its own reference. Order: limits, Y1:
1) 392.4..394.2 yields 0.008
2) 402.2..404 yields 0.164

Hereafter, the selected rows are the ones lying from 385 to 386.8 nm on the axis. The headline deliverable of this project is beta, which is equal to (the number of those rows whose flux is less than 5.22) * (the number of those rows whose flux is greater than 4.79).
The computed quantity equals 18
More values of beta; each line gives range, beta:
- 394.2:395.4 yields 36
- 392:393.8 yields 81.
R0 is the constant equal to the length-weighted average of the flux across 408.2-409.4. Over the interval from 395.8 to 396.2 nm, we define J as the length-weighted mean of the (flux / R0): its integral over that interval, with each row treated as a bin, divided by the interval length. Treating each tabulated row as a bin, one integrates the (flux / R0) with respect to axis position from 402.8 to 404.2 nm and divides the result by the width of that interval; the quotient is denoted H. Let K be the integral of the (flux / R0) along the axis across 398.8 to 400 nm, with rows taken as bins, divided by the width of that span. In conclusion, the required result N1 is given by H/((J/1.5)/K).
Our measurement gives 0.96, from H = 0.7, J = 0.999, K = 0.89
